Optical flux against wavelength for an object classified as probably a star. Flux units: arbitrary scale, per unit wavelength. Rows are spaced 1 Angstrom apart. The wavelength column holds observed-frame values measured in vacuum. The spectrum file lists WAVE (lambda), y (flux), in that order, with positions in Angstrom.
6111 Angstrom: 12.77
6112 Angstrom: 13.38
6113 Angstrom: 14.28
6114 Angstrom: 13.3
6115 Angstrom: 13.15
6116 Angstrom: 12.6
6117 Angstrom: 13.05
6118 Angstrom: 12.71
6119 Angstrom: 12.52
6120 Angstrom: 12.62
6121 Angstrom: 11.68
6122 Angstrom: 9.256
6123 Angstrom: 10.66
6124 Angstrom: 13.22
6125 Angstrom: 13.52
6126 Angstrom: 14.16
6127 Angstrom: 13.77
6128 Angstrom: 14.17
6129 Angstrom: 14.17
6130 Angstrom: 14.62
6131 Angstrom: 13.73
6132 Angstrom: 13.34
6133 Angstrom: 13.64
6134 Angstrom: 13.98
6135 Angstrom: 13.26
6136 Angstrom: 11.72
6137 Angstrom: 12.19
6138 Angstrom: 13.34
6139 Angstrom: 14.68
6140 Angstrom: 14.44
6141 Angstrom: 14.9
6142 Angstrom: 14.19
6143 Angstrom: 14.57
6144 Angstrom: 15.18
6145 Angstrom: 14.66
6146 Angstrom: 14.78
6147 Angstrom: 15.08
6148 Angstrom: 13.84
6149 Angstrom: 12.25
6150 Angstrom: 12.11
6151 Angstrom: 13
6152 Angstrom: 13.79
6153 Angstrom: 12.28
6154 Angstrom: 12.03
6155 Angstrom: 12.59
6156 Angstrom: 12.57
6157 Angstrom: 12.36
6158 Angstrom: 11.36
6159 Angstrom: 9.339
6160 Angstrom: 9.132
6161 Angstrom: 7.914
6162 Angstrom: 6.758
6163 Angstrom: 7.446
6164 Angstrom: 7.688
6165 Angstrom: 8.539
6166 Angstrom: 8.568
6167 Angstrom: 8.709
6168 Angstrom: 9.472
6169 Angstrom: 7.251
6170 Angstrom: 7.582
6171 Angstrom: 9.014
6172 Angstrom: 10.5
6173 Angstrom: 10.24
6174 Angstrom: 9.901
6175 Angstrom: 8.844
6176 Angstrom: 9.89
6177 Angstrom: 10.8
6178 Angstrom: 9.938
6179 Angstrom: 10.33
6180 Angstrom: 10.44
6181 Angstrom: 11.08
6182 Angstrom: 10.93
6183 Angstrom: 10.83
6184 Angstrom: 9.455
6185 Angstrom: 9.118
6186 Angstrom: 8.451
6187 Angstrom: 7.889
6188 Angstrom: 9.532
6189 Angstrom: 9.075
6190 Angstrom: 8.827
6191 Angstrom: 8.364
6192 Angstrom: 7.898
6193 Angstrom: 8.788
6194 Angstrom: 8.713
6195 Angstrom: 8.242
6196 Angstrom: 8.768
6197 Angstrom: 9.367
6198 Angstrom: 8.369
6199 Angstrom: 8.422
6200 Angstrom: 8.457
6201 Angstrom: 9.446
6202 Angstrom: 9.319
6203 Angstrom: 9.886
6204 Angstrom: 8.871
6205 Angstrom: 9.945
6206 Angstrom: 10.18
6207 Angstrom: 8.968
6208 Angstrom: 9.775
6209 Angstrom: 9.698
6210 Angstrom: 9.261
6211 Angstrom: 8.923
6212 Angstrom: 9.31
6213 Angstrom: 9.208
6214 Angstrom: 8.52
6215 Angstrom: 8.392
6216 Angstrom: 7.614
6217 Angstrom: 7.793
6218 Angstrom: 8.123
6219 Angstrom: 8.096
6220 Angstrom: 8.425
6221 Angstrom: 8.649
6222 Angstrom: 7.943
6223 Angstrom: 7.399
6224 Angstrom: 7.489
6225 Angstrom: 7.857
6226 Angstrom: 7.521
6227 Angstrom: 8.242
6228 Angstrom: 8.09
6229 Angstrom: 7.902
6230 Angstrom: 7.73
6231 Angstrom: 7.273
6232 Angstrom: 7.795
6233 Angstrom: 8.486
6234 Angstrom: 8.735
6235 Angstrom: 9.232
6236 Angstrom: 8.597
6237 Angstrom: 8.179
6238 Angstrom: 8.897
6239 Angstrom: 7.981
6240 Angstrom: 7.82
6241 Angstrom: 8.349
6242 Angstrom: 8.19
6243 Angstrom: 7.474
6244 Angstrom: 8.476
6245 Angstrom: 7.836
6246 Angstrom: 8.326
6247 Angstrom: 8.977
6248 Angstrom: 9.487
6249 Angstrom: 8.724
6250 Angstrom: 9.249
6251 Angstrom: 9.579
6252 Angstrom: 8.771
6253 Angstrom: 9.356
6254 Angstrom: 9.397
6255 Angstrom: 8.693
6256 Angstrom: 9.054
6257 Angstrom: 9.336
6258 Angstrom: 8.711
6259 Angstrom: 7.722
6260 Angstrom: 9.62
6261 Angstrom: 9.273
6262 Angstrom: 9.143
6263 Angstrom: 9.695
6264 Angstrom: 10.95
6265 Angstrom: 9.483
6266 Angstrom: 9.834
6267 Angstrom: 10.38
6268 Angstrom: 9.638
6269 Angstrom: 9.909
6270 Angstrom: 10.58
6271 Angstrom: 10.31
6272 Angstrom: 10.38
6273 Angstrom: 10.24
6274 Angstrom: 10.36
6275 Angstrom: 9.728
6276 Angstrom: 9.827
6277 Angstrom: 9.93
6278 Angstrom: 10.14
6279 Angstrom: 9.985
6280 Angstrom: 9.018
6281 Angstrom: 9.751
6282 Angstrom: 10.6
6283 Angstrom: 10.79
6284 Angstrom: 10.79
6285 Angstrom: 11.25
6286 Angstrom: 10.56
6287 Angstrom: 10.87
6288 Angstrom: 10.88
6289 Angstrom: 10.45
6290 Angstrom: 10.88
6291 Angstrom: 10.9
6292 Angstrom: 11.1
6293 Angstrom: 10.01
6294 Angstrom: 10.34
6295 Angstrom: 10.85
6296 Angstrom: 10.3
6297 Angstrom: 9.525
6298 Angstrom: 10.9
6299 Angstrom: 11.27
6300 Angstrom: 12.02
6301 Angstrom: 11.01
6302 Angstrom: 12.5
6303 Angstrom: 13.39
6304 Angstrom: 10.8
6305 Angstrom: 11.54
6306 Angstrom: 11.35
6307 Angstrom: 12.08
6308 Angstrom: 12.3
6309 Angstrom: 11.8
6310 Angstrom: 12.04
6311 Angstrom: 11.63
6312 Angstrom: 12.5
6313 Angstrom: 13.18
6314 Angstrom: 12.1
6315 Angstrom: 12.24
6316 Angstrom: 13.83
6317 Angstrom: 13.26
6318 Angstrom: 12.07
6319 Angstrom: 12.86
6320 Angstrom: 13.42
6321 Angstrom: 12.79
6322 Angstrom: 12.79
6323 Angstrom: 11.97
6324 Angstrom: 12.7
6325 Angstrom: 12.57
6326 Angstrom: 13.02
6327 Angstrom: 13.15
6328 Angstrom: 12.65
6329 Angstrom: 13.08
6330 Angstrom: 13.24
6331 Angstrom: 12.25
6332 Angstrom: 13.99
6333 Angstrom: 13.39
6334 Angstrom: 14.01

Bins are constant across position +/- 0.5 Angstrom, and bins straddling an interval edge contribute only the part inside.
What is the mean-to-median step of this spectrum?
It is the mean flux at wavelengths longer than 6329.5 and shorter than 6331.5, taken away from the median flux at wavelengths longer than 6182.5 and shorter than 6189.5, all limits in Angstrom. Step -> -4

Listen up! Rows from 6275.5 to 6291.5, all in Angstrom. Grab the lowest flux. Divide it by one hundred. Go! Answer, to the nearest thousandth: 0.090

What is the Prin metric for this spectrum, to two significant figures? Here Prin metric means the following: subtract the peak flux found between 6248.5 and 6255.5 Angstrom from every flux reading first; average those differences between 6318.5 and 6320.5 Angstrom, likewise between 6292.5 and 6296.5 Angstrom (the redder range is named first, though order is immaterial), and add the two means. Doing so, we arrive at 4.4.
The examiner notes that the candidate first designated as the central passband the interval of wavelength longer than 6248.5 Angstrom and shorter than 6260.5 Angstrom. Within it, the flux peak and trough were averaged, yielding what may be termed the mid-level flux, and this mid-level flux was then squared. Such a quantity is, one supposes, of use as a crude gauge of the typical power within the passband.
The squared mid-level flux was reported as 75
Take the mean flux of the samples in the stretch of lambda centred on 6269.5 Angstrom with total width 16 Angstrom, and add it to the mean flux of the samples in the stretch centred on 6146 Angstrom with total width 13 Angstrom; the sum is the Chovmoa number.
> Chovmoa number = 24.1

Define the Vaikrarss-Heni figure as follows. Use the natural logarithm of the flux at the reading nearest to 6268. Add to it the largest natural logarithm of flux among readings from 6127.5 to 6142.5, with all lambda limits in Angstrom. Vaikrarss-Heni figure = 5.0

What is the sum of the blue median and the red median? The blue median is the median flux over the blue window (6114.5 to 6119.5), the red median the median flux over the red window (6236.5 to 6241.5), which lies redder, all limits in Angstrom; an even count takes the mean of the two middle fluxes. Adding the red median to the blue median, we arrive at 20.9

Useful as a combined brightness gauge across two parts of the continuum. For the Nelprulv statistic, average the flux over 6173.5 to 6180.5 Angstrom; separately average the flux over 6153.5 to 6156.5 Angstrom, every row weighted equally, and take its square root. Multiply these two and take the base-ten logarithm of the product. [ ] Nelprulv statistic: 1.55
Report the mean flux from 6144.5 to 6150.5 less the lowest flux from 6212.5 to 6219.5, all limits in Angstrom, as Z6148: 6.2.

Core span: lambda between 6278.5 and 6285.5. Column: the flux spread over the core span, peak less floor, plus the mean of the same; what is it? 12.5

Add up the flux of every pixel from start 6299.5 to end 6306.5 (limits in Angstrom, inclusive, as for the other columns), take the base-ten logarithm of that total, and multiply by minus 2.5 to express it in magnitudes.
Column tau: -4.8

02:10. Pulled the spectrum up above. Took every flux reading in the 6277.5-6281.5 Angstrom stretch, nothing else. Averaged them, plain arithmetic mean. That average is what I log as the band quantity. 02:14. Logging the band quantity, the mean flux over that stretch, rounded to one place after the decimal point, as 9.7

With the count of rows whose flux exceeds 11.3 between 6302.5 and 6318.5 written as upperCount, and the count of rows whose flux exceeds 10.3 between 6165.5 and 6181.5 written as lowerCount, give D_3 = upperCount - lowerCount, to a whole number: 10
